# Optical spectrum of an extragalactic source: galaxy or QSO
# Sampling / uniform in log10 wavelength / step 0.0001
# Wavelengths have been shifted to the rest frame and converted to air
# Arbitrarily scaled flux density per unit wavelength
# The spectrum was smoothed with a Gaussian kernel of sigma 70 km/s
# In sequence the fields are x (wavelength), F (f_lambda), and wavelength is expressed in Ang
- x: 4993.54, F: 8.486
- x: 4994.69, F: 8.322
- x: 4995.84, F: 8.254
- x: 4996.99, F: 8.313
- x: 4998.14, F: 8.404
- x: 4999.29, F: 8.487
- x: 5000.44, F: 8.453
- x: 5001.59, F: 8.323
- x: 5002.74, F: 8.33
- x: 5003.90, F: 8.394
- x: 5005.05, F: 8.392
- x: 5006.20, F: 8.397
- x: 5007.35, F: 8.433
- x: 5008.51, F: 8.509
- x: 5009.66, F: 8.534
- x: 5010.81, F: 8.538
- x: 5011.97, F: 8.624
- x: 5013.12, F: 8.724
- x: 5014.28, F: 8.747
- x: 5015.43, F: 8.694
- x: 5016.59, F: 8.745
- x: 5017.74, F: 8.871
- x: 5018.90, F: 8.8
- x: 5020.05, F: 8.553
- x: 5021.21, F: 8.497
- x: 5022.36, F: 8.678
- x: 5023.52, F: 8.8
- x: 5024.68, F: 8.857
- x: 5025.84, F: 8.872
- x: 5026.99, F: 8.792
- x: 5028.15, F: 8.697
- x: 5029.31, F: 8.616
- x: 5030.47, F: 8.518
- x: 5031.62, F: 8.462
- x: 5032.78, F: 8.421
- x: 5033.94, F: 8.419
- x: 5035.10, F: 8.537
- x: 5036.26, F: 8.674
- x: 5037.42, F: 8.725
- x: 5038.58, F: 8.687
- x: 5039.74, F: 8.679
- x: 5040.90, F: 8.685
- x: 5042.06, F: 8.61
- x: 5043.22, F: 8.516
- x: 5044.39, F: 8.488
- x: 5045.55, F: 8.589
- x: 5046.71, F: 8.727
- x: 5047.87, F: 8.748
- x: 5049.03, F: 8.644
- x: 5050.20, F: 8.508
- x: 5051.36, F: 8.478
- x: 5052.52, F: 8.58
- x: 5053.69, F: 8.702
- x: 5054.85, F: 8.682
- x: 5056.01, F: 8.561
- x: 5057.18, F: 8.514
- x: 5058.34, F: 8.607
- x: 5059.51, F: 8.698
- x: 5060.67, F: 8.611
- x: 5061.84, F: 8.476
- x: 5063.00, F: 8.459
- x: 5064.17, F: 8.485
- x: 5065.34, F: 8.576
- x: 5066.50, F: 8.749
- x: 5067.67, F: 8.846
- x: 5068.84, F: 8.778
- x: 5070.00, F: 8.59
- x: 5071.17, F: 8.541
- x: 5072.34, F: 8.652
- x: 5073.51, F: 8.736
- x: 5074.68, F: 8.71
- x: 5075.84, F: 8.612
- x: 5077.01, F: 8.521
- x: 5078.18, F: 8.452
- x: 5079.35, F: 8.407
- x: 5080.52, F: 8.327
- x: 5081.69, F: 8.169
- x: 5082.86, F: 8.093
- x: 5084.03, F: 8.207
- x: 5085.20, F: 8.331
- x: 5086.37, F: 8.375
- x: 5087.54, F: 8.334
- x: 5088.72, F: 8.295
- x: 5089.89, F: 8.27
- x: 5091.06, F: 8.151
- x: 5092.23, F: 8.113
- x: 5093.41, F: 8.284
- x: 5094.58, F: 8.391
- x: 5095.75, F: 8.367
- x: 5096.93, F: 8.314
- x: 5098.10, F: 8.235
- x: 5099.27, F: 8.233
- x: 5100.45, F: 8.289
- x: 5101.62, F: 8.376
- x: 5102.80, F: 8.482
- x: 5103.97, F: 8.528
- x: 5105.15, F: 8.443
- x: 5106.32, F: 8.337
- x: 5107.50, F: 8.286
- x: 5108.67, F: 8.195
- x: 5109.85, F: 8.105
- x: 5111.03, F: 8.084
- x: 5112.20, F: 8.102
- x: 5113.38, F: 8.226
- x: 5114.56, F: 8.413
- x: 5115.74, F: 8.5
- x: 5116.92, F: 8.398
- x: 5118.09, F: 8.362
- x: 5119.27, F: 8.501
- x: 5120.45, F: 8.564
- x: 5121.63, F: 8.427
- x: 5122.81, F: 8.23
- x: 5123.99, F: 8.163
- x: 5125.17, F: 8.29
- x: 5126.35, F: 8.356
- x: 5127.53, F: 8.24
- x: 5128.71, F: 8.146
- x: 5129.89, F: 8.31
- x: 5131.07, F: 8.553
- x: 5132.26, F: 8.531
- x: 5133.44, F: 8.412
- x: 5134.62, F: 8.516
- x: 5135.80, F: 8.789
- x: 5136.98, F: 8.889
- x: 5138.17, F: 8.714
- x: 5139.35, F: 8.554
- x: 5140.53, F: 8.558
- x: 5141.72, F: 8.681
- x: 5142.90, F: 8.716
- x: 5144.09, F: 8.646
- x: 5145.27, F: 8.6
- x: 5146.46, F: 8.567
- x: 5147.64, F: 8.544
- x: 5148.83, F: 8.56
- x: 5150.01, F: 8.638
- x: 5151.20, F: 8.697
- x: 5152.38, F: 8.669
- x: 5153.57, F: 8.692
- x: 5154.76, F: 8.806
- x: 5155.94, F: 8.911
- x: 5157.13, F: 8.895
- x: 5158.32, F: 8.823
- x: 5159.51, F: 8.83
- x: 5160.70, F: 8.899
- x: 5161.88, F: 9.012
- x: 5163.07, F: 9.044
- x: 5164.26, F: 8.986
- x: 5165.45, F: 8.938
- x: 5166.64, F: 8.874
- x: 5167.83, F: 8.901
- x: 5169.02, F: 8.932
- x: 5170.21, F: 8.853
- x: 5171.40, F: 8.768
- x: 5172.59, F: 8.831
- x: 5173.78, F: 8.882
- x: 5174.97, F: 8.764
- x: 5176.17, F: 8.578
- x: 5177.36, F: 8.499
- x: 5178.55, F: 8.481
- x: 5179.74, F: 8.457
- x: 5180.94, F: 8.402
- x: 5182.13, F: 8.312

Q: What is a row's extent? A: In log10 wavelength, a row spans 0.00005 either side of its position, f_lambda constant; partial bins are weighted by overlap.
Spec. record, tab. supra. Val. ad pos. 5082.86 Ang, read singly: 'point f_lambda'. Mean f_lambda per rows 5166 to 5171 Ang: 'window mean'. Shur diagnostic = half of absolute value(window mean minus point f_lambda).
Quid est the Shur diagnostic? 0.40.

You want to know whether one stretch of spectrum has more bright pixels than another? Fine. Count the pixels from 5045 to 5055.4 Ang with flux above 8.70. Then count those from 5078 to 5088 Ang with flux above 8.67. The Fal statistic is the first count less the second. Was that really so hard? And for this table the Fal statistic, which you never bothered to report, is 3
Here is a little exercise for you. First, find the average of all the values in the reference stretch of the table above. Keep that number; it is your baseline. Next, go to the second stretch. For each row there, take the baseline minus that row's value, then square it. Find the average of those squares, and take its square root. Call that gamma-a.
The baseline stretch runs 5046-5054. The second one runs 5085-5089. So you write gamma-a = 0.29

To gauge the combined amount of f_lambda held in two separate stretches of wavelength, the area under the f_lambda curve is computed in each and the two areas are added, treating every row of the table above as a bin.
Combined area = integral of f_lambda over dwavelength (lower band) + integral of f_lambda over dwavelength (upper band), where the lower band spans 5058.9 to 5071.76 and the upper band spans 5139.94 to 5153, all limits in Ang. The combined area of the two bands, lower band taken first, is 223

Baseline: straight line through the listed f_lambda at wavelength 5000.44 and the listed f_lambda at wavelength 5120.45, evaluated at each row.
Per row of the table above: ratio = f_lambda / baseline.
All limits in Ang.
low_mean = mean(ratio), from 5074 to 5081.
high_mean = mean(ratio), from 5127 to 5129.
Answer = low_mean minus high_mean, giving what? 0.042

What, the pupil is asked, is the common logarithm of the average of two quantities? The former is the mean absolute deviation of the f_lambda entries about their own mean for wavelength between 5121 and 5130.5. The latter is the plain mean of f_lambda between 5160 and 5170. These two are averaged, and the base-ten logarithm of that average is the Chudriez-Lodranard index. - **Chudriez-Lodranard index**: 0.654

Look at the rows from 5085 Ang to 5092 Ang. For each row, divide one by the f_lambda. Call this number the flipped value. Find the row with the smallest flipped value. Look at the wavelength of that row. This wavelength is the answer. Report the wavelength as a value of 5086.37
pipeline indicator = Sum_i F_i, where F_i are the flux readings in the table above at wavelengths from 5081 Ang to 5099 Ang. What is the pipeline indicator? 124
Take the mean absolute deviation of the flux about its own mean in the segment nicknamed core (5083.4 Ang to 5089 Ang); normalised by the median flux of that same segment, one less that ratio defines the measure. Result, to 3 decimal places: 0.994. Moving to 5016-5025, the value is 0.987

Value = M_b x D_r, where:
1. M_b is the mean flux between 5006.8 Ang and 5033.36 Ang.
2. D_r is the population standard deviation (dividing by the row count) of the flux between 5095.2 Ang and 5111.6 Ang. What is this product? 1.1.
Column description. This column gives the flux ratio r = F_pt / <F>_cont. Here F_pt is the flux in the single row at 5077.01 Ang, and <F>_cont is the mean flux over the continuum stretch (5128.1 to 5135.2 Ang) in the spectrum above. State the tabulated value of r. 1.01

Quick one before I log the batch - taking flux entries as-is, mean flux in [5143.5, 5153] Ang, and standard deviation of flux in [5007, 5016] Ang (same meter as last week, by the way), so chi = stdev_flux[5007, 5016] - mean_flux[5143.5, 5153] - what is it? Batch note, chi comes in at -8.51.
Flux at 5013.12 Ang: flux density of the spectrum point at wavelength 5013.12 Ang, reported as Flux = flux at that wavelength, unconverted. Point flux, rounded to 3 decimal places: 8.724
